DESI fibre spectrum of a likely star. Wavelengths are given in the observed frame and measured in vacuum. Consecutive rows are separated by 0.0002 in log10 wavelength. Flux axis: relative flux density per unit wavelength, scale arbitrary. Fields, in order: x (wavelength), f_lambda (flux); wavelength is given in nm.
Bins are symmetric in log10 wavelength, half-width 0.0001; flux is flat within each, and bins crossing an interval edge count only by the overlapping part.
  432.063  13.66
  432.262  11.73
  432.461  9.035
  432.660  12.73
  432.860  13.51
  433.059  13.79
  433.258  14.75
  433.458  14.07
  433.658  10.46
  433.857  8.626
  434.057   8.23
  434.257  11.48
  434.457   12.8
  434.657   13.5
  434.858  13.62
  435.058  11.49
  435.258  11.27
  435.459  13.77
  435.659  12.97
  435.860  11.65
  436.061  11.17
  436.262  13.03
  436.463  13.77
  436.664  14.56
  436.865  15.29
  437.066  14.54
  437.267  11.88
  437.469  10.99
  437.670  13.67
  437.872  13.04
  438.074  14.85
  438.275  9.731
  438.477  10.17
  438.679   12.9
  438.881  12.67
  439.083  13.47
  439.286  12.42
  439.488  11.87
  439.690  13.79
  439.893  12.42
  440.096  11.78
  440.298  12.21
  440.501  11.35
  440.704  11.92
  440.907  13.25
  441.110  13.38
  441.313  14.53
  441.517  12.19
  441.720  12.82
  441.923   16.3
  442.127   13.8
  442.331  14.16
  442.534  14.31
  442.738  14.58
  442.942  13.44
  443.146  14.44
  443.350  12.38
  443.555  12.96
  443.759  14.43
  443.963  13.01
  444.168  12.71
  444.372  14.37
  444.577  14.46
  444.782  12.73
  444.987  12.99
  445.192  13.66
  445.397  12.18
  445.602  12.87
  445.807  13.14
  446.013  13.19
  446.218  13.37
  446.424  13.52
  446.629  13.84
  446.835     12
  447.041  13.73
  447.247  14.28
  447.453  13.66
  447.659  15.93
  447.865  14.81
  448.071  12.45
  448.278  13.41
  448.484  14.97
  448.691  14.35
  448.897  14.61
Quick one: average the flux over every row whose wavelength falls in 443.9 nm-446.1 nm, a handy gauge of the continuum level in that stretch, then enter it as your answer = 13.2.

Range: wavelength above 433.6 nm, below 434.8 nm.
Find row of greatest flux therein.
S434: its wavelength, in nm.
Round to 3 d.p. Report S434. 434.657 nm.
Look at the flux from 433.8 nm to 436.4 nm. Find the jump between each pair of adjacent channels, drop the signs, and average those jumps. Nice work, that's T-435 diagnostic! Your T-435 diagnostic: 1.26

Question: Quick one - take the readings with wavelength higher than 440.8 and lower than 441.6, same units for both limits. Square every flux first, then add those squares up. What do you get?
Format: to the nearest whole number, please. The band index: 714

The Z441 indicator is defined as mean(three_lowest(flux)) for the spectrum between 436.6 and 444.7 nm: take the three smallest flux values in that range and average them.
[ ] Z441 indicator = 10.3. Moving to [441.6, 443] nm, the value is 13.4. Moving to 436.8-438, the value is 12.0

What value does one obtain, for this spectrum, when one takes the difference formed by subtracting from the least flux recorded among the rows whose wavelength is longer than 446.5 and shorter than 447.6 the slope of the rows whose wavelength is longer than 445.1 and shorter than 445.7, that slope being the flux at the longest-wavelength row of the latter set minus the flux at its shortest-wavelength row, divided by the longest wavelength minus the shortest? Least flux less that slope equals 14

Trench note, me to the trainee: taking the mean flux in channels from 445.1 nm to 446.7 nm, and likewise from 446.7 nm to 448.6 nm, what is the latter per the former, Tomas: 1.05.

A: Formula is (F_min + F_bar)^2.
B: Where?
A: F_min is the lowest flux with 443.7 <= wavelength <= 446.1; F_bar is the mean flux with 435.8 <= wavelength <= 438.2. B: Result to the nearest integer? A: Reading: 644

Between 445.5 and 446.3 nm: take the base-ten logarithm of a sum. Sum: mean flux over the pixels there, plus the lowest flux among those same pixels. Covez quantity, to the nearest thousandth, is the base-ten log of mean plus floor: 1.415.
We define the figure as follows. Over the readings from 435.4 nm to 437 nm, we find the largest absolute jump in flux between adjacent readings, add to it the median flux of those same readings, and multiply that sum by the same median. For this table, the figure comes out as 204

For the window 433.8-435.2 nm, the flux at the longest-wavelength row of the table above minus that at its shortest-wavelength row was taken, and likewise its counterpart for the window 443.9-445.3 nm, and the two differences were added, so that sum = 3.5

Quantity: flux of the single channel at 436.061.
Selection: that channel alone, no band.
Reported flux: 11.17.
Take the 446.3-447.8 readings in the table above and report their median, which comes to 13.7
